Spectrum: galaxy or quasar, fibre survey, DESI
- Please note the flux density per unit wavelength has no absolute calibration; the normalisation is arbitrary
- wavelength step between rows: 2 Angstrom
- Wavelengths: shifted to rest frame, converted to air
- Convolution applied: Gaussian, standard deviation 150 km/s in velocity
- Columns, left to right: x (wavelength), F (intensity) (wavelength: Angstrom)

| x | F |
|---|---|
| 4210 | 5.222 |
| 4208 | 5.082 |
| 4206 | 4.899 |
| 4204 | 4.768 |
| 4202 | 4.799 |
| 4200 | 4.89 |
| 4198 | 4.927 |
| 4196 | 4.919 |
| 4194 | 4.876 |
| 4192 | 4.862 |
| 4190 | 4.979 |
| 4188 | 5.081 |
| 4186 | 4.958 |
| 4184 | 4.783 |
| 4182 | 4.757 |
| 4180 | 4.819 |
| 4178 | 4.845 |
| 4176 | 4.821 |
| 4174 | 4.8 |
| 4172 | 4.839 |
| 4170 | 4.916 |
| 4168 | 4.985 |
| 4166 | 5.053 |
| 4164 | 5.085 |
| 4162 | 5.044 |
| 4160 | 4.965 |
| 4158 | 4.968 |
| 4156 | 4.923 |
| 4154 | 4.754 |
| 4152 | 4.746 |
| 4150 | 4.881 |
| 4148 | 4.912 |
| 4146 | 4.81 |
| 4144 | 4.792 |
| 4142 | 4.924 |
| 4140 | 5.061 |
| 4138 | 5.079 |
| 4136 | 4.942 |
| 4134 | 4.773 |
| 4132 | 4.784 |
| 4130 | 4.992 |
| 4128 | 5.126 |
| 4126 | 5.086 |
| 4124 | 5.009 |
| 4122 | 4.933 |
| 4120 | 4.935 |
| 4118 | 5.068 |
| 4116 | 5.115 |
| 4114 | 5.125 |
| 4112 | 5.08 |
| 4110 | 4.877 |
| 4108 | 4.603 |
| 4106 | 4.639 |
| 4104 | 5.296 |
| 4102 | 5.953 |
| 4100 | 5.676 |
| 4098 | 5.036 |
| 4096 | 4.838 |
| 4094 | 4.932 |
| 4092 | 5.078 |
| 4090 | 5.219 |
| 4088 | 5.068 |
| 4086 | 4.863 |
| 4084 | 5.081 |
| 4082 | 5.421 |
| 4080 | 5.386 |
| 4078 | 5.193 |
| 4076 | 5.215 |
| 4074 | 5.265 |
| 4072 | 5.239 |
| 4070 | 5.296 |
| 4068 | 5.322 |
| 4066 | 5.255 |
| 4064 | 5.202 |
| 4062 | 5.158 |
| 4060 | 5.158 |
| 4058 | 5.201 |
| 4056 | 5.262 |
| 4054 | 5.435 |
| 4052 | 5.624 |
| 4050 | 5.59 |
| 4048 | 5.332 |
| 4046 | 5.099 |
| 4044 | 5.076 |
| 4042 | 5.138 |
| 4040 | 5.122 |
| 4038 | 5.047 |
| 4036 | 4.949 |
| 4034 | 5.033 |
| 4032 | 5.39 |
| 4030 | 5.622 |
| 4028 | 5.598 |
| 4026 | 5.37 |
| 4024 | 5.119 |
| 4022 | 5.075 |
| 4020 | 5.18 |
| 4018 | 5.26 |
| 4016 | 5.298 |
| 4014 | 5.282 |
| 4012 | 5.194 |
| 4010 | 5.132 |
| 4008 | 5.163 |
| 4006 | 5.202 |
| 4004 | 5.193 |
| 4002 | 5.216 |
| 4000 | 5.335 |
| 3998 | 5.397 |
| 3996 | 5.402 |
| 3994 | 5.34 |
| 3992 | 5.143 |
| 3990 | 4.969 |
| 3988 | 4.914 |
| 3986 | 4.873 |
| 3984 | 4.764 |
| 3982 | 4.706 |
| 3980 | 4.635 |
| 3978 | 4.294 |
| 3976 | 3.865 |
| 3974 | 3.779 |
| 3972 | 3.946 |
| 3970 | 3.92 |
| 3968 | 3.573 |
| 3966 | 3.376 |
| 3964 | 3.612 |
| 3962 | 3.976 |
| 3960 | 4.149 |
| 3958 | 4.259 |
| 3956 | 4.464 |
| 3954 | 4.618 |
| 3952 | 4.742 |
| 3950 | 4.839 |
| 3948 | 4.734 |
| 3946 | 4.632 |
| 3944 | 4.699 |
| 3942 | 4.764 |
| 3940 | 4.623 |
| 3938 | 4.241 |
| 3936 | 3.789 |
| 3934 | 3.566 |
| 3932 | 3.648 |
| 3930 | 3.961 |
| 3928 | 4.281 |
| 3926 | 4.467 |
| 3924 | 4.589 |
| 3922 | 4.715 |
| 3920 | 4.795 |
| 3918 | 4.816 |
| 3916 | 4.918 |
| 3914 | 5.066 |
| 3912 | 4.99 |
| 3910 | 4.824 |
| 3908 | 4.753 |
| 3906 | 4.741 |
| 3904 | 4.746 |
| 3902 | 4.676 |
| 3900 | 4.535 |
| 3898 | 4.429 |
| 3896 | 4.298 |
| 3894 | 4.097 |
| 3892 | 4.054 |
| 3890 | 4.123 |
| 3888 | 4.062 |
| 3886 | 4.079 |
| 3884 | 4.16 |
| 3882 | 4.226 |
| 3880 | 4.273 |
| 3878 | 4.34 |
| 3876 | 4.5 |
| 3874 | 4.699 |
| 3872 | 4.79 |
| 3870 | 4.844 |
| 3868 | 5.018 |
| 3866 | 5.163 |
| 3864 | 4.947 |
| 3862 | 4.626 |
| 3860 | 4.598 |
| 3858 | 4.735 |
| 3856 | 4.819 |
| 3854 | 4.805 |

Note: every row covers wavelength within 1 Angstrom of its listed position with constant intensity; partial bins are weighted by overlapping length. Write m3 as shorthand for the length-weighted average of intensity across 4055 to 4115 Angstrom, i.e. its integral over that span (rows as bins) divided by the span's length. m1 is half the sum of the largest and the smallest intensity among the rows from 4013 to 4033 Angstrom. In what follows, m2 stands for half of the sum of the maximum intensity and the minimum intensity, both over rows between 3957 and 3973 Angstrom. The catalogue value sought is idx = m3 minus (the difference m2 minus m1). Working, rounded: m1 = 5.3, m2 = 3.82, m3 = 5.16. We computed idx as 6.7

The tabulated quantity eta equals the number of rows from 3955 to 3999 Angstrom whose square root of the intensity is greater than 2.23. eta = 4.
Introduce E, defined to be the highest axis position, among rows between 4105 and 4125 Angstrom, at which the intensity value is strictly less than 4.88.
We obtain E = 4110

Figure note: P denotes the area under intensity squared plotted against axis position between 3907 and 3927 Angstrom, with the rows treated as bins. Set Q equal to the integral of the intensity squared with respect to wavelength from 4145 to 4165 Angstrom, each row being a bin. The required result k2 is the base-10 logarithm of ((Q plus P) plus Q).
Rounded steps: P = 460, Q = 482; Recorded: 3.154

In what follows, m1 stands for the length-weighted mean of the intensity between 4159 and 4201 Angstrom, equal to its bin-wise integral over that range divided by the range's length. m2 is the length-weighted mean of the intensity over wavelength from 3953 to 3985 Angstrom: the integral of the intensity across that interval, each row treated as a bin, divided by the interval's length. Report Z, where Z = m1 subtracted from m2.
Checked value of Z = -0.79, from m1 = 4.9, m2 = 4.12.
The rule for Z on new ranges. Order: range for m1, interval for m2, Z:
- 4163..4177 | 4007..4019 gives 0.29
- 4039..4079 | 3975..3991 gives -0.63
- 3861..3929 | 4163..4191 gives 0.33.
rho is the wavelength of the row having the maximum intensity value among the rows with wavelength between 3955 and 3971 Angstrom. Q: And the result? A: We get 3956 Angstrom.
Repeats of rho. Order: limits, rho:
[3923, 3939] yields 3924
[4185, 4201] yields 4188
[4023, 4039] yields 4030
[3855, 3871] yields 3866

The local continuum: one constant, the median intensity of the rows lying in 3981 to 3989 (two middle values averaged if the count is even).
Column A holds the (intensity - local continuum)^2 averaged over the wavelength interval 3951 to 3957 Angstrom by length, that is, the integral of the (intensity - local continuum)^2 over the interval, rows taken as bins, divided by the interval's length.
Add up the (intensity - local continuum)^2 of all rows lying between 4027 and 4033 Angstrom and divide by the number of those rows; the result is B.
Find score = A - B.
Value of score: -0.47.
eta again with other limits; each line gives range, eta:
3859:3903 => 2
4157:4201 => 6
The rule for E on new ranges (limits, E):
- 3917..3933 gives 3932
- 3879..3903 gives 3902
